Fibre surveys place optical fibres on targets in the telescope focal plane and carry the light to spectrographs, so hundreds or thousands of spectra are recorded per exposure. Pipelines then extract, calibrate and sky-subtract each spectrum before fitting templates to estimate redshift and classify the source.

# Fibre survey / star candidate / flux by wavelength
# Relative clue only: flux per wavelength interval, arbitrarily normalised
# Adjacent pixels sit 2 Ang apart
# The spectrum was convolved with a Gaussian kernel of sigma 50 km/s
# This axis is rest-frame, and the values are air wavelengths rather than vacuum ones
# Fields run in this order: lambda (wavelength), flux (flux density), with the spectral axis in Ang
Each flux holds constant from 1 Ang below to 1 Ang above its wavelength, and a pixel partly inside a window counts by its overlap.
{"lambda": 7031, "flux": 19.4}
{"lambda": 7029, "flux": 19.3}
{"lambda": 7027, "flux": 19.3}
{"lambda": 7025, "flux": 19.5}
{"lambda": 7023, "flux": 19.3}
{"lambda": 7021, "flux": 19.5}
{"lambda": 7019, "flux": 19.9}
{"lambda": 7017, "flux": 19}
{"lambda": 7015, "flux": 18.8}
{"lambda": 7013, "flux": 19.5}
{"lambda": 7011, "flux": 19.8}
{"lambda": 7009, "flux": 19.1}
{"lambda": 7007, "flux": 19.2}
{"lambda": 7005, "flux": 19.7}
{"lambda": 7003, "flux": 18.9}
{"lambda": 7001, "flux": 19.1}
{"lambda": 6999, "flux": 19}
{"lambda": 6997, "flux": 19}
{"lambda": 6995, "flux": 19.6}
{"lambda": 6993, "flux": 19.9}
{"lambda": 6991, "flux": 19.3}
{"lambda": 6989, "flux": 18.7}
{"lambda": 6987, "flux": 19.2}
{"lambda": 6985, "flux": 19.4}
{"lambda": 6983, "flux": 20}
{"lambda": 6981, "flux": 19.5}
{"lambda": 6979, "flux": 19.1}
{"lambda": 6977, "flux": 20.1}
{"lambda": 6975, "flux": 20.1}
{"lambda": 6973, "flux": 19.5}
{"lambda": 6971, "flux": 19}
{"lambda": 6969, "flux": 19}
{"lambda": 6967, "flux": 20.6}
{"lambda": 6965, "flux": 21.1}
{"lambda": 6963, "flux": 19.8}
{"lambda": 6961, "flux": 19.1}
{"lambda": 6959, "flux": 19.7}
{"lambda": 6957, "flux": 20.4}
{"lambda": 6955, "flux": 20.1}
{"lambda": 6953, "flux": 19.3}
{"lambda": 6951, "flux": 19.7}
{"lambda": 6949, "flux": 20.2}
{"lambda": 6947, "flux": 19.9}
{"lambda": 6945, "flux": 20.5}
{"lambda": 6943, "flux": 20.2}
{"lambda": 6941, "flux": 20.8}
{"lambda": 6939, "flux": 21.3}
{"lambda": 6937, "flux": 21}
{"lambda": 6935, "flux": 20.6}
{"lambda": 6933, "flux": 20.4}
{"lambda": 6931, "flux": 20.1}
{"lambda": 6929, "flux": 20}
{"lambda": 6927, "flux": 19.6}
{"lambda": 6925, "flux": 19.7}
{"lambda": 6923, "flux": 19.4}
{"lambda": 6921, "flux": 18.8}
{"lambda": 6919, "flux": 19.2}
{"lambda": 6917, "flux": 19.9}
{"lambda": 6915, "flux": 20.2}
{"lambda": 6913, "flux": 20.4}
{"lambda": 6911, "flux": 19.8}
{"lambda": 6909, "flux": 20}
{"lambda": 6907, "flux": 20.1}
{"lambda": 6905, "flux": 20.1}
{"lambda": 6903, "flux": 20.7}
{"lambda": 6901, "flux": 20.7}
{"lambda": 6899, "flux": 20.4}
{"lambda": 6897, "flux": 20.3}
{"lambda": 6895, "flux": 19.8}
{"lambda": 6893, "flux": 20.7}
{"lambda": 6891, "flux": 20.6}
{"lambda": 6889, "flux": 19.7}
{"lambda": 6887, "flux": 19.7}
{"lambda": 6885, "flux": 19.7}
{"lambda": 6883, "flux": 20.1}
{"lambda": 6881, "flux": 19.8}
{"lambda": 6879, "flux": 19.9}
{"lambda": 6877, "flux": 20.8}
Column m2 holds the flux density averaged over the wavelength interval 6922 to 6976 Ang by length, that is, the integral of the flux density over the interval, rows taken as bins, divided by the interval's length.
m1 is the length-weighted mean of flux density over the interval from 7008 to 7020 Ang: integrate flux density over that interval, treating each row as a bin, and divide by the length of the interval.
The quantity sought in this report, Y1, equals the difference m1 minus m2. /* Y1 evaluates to -0.7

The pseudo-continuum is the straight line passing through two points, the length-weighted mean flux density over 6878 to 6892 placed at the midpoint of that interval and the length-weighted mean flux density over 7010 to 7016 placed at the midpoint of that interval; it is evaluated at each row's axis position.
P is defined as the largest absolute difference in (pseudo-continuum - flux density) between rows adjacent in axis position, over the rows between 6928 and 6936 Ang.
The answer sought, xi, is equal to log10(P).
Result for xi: -0.51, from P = 0.31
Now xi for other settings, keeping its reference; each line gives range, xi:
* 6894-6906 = -0.23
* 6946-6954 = -0.31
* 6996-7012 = -0.09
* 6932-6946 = -0.23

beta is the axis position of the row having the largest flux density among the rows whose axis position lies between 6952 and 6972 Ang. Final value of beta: 6965 Ang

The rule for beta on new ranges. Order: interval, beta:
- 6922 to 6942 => 6939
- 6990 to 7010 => 6993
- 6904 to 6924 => 6913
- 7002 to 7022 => 7019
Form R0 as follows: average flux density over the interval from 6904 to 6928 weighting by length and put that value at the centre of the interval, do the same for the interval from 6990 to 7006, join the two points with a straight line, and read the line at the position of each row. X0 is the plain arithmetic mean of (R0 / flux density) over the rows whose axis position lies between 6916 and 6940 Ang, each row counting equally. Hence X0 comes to 0.99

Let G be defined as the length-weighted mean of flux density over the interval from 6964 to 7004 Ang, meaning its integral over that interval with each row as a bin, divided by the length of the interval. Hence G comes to 19.5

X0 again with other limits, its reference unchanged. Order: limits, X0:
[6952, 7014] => 0.99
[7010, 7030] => 0.99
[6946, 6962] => 0.99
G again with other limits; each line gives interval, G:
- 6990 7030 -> 19.3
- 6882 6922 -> 20.0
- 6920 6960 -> 20.1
